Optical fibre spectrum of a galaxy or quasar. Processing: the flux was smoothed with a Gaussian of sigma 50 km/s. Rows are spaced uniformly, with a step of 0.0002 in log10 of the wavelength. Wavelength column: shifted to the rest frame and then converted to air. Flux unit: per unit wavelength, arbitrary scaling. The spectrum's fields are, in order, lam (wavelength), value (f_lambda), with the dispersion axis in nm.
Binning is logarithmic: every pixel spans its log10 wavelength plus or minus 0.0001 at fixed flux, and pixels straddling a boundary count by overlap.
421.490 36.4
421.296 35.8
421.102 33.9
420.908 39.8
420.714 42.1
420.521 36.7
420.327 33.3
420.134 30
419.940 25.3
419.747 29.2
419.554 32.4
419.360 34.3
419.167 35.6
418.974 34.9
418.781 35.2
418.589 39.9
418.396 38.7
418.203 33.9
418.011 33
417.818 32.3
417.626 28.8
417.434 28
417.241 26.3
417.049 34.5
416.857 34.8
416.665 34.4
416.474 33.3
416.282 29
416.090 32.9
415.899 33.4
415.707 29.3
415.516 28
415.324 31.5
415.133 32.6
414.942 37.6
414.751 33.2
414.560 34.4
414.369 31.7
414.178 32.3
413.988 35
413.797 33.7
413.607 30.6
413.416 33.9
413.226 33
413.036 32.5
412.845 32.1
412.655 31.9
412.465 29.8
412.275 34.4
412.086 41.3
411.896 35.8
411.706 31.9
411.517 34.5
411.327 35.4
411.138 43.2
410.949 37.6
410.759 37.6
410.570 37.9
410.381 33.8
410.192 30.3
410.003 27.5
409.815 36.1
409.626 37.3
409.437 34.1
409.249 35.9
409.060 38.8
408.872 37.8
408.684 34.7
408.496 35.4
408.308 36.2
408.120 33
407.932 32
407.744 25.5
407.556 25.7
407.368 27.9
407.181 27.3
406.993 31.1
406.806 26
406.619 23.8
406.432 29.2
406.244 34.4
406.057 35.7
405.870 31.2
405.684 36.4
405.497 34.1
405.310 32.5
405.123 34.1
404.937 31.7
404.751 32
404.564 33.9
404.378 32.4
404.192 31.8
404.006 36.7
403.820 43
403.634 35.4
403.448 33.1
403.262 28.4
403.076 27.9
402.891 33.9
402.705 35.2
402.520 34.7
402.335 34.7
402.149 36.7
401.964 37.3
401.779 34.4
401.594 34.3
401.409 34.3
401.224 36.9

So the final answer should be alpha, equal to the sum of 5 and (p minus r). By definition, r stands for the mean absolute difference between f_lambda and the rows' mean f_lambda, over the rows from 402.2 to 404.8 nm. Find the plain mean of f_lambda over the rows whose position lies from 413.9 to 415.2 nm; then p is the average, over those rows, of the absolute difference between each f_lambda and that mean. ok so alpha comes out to 4.1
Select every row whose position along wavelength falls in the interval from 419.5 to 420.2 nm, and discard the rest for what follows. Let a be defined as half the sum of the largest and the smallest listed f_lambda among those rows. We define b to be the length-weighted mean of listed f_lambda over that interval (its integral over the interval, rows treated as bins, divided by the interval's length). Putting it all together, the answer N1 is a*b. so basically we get 837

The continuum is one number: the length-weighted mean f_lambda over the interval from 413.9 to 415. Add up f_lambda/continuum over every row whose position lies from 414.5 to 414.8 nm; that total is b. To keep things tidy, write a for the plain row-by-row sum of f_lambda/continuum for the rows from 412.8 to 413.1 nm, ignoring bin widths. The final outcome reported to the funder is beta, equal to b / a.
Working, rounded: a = 1.9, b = 1.99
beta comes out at 1.05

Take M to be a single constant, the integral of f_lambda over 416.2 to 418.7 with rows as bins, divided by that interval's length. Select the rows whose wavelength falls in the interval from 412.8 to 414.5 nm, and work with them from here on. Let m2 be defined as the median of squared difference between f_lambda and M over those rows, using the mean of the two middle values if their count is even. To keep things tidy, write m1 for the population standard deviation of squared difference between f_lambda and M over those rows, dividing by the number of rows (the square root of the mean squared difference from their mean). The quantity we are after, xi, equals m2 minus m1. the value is -1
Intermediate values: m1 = 2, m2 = 0.7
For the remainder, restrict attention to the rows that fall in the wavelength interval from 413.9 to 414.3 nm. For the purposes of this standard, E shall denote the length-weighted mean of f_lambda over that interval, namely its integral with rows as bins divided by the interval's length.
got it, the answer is 33.5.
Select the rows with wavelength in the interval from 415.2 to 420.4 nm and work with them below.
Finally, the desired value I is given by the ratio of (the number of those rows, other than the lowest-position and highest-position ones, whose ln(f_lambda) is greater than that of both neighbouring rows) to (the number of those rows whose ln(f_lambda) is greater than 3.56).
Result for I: 1.00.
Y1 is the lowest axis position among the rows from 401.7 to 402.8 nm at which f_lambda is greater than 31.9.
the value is 401.779 nm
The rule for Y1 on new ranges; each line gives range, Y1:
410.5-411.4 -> 410.570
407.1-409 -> 407.932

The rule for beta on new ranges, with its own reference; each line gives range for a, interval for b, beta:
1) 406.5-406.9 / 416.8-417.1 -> 1.39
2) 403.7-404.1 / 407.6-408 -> 0.72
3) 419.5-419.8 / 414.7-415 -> 1.15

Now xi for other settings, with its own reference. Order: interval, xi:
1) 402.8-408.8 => -20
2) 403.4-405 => -30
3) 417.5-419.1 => -12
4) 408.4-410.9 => -1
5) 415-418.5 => -11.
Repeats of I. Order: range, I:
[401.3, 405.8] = 0.71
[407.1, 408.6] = 1.00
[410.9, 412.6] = 0.40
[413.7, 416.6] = 4.00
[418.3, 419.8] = 0.50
